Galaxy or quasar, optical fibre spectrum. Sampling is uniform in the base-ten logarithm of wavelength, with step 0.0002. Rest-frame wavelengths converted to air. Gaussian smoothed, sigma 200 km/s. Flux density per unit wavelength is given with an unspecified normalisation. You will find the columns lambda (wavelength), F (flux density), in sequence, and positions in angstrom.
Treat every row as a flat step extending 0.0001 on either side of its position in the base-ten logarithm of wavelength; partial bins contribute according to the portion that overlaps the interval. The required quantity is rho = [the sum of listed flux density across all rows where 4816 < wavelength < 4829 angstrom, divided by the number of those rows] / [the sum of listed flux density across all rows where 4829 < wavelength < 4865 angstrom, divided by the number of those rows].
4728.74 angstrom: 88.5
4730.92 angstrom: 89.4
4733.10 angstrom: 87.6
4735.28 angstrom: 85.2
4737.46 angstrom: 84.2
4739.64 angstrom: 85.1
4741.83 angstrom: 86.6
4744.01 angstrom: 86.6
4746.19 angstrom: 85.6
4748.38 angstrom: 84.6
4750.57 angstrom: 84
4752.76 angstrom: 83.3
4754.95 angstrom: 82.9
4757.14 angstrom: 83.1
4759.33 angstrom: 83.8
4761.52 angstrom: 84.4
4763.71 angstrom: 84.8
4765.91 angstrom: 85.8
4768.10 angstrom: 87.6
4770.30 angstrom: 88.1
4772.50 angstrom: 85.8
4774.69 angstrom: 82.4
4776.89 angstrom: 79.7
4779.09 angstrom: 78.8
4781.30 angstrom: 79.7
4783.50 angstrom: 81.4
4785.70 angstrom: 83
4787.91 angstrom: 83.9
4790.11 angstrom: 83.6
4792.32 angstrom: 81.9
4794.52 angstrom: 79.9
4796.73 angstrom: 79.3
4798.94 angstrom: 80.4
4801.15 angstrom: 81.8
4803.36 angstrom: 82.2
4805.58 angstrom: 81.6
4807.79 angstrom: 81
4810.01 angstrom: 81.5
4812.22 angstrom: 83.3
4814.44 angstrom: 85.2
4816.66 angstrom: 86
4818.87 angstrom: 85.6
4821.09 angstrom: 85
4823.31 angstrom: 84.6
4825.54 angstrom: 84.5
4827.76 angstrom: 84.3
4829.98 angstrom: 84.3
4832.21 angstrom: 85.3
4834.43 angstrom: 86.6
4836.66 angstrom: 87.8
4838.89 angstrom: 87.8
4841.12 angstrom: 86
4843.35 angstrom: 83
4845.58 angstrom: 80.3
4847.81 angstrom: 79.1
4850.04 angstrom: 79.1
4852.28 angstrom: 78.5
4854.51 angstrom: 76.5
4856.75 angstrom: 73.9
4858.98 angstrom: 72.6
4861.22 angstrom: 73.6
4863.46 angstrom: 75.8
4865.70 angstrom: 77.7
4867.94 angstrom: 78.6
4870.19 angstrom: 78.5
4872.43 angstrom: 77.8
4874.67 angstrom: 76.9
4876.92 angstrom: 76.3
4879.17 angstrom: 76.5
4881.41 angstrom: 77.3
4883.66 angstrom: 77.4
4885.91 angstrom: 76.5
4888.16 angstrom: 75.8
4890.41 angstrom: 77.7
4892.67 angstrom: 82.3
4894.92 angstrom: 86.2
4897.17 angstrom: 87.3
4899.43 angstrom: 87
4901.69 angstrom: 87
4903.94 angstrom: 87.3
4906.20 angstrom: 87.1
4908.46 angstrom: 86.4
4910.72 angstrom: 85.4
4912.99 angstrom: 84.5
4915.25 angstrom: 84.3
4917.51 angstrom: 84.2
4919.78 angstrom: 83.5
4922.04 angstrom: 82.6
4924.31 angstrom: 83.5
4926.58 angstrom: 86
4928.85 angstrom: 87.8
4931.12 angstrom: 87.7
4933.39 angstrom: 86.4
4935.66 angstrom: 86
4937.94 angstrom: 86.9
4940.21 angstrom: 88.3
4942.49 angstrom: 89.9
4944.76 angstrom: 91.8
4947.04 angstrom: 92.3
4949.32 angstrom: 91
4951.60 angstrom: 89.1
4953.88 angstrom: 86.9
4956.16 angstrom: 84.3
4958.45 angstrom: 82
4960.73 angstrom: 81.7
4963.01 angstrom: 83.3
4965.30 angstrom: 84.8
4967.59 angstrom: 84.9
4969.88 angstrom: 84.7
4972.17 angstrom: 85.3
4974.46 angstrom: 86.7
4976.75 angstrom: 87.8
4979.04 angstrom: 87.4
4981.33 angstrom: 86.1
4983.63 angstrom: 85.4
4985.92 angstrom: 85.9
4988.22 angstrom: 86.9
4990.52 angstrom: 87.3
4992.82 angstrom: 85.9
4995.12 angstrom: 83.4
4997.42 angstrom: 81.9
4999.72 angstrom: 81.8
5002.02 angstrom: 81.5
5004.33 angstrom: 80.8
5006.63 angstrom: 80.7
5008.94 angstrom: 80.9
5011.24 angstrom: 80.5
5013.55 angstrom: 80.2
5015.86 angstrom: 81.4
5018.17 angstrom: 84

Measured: 1.05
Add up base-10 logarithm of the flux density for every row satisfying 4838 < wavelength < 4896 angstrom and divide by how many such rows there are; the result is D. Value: 1.89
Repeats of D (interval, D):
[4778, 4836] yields 1.92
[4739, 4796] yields 1.92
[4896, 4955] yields 1.94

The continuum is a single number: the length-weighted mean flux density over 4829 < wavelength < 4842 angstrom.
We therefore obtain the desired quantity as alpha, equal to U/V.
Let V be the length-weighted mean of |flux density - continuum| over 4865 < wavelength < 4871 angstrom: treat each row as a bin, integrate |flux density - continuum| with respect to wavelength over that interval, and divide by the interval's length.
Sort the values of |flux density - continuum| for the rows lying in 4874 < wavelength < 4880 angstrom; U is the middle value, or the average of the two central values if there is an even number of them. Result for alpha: 1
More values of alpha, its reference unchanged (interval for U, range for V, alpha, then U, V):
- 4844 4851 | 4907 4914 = 8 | 7.2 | 0.9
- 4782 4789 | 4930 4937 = 5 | 3.3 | 0.6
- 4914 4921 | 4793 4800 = 0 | 2.1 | 6.3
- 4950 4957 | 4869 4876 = 0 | 2.0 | 8.6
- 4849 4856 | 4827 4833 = 5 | 7.8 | 1.7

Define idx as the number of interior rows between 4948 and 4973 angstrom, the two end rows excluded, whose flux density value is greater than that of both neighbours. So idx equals 1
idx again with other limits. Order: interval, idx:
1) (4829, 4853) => 0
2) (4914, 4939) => 1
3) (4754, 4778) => 1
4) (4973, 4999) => 2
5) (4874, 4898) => 1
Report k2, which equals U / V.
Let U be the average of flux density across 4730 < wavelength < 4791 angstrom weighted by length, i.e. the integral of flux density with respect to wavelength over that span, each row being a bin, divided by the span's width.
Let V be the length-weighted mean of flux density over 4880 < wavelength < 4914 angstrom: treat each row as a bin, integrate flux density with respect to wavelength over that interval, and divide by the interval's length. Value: 1.02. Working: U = 84.3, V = 83.0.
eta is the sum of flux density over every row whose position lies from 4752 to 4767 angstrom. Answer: 588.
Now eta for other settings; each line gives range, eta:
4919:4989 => 2677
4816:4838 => 854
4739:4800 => 2336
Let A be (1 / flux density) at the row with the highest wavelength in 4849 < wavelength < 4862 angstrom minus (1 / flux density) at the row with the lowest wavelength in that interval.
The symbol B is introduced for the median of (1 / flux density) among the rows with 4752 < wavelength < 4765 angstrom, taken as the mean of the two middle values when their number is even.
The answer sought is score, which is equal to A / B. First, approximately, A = 0.0009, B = 0.0120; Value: 0.08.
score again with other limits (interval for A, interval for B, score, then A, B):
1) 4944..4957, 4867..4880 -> 0.07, 0.0010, 0.0129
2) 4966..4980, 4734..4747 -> -0.03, -0.0003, 0.0117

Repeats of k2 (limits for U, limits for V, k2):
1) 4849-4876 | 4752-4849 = 0.92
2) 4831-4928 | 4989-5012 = 0.99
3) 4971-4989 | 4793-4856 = 1.04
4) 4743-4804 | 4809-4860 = 1.01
